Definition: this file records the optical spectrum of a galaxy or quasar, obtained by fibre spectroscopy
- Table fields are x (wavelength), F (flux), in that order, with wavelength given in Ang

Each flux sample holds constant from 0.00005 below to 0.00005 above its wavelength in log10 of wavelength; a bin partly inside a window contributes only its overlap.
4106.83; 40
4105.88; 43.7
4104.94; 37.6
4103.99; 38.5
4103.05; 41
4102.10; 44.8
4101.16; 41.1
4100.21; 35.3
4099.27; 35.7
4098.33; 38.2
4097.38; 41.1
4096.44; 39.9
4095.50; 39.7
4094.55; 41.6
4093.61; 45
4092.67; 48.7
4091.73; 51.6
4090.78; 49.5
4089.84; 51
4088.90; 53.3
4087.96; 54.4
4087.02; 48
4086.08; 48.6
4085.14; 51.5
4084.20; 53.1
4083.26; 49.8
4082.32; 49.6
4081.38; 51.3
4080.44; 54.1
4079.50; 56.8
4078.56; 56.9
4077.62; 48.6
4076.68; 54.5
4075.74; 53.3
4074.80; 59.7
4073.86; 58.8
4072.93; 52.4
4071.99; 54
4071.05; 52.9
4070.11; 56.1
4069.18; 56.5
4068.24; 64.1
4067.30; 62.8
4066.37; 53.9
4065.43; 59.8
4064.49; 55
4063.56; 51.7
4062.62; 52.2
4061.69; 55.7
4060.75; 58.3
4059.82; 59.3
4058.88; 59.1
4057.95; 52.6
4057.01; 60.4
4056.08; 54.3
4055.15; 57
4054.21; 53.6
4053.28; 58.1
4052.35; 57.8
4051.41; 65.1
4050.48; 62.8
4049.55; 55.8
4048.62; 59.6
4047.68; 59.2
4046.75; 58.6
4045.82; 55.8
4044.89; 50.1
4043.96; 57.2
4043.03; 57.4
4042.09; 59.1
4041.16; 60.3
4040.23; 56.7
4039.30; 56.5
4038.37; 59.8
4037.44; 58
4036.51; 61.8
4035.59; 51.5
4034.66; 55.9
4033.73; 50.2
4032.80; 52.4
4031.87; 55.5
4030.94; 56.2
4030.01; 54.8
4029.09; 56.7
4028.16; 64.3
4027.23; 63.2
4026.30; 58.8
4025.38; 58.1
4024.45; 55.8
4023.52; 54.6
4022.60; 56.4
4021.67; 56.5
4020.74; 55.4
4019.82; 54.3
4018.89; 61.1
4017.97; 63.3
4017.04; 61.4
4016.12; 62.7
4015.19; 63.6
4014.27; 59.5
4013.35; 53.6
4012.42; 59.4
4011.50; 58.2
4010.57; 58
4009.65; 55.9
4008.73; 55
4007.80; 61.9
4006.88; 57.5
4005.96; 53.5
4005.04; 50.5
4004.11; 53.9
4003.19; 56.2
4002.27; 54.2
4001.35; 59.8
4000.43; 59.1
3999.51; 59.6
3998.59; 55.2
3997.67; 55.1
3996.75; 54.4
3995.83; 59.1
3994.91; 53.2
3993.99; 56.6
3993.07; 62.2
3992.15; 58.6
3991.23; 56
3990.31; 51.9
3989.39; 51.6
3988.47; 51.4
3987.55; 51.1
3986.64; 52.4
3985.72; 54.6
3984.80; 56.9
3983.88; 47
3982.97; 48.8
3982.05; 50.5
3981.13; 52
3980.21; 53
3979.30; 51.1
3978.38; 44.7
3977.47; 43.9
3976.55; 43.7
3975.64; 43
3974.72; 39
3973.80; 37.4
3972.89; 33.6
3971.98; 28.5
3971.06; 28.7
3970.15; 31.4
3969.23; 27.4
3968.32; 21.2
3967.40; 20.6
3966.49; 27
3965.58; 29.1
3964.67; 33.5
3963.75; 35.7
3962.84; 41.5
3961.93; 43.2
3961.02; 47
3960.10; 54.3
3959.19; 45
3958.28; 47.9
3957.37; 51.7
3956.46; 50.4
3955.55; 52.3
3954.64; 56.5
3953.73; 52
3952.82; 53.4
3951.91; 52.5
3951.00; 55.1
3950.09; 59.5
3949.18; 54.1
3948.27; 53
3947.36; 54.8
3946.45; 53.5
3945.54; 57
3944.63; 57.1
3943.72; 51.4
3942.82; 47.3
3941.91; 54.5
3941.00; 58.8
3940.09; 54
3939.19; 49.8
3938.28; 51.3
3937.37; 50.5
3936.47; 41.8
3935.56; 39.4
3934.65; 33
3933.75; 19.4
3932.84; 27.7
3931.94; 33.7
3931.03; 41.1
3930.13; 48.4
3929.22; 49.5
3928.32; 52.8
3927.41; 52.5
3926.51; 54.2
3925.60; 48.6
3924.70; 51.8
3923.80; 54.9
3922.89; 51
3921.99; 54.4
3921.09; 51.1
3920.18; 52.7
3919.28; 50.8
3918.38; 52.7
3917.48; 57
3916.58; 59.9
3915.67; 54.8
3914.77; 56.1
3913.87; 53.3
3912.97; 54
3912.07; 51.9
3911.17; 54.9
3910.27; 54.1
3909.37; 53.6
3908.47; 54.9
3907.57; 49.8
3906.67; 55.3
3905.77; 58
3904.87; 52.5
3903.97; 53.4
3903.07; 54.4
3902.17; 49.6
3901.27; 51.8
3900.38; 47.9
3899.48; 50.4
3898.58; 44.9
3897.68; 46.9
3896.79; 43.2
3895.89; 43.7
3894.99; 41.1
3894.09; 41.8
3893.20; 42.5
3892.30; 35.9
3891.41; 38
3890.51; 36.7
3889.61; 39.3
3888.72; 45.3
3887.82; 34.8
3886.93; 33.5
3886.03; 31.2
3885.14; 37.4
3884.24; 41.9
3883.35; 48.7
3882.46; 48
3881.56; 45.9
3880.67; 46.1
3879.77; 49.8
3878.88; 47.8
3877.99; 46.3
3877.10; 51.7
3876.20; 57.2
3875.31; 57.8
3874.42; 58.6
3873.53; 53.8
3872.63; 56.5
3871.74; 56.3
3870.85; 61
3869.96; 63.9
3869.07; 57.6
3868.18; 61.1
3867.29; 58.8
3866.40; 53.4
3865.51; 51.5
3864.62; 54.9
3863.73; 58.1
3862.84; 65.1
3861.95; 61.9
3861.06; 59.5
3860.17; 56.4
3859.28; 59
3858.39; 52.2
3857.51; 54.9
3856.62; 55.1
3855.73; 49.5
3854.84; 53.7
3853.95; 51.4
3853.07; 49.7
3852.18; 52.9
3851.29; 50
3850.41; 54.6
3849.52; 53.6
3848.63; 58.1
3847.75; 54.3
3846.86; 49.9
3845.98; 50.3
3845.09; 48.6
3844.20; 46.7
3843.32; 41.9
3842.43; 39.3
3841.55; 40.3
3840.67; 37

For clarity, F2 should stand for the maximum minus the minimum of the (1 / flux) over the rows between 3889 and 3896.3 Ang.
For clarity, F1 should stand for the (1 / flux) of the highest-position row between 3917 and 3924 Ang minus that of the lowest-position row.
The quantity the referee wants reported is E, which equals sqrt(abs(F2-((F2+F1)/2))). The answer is 0.05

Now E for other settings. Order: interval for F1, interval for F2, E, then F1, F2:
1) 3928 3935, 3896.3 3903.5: 0.06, 0.011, 0.0048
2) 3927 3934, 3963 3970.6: 0.08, 0.032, 0.0205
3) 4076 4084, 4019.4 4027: 0.01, 0.002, 0.0014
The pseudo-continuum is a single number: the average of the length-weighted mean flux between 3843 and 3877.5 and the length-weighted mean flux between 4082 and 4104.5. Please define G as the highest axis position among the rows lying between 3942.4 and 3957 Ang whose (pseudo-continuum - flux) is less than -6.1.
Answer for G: 3954.64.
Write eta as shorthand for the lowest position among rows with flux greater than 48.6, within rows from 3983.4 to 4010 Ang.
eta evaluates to 3984.80 Ang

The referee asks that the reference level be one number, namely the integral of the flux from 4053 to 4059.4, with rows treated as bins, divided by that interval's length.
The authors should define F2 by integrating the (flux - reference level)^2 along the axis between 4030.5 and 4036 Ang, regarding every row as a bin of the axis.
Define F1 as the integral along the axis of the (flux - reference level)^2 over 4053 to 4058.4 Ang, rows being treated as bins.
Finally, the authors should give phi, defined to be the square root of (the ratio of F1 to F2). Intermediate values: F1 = 42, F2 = 73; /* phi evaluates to 0.8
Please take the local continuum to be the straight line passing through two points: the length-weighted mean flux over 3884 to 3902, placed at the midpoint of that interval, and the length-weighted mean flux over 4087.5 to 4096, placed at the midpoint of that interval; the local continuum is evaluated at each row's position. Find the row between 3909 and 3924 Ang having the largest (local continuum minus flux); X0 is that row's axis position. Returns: 3919.28 Ang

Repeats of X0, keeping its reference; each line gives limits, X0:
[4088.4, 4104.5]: 4100.21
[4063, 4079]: 4077.62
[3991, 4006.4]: 4005.04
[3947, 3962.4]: 3961.93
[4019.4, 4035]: 4033.73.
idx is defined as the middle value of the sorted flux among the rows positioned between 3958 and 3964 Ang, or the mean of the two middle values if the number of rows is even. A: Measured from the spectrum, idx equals 45.0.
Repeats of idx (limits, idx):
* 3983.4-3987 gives 53.5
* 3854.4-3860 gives 54.3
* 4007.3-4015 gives 58.1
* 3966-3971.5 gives 27.2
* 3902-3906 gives 53.4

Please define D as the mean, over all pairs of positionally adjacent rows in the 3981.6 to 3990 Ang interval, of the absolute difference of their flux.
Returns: 2.5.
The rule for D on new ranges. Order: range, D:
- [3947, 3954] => 2.5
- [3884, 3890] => 5.1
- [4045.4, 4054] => 3.1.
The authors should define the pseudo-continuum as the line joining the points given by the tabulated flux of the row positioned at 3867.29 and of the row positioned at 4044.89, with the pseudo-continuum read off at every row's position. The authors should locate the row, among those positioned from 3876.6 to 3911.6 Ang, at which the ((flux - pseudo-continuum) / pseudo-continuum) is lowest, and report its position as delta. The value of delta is 3886.03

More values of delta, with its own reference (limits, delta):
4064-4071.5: 4071.05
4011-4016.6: 4013.35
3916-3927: 3925.60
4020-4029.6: 4023.52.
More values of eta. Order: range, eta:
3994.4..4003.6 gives 3994.91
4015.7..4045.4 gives 4016.12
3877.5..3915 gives 3879.77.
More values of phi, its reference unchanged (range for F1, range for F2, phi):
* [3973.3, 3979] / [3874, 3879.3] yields 2.6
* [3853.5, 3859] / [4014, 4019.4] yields 0.7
